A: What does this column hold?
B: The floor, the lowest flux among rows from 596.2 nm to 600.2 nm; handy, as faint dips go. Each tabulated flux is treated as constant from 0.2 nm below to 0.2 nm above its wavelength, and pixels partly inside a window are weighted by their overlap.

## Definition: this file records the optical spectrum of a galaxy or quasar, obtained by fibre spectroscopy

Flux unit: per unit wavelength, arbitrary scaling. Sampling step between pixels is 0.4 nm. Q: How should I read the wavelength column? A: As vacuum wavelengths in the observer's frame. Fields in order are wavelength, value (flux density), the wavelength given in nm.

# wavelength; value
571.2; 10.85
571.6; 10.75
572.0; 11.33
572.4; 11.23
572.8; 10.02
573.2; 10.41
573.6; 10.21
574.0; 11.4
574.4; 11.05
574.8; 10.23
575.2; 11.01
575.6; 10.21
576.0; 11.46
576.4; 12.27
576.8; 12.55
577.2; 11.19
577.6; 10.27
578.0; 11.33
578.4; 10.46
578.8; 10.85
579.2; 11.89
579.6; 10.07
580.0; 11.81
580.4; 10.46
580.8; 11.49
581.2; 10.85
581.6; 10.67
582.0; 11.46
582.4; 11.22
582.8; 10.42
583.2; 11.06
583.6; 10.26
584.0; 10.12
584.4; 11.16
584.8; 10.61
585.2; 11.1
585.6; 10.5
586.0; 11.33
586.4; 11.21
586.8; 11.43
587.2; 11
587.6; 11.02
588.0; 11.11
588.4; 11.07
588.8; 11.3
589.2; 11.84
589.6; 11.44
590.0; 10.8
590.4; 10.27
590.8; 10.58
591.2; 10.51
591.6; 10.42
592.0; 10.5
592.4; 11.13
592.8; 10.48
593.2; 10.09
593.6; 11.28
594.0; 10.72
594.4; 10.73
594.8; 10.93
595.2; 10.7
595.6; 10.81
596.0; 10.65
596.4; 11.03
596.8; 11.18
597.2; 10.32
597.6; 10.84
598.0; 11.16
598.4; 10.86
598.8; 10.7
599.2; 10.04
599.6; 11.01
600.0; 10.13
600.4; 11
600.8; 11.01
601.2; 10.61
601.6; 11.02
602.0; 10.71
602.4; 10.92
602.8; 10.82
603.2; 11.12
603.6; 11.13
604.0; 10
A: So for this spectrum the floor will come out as 10.04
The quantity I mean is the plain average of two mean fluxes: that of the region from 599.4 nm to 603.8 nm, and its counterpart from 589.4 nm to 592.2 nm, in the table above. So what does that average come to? 10.75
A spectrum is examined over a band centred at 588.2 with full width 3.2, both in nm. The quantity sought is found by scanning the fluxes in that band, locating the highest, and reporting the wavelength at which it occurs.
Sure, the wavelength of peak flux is 589.2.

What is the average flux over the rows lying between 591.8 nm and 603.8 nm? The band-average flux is 10.8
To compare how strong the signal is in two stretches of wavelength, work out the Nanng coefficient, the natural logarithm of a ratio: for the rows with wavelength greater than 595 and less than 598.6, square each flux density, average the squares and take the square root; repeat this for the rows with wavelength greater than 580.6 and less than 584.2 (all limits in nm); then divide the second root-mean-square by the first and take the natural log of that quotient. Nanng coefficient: 0.001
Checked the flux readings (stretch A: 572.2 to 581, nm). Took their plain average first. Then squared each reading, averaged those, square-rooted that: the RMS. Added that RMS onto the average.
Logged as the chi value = 22.0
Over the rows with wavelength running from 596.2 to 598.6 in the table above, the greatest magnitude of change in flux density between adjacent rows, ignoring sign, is 0.86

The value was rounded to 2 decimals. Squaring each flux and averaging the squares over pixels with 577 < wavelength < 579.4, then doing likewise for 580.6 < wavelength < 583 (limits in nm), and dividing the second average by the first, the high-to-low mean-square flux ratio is 1.00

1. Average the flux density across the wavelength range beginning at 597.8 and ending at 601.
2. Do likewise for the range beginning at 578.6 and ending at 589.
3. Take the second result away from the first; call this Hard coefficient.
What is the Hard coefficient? -0.24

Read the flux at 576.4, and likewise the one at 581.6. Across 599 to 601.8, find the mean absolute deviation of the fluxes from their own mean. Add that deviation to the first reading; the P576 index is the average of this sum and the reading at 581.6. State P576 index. 11.7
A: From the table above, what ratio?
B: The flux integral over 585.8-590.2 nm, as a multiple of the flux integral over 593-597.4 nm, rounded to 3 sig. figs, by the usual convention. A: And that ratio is 1.04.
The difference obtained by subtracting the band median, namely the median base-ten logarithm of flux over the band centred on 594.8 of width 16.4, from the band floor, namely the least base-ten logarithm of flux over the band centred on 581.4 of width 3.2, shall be -0.017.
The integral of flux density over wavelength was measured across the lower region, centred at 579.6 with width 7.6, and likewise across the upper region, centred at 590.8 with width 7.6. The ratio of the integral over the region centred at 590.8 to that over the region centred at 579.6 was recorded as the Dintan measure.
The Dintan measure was 0.974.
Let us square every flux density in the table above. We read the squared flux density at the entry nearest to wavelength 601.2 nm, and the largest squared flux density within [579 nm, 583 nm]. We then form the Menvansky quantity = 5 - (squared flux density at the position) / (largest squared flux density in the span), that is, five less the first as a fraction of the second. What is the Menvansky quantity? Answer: 4.20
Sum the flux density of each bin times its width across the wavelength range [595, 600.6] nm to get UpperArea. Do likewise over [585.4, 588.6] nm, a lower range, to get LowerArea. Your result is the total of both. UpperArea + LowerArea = 96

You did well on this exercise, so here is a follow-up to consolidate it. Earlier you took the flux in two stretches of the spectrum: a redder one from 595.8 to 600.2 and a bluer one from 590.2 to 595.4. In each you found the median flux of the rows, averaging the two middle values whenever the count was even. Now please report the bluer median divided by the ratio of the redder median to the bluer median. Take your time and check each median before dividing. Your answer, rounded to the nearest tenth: 10.3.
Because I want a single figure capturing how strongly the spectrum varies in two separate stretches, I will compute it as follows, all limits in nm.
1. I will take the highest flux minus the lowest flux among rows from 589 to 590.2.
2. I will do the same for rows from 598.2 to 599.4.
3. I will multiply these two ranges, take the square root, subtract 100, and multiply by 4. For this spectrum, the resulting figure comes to -396.3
